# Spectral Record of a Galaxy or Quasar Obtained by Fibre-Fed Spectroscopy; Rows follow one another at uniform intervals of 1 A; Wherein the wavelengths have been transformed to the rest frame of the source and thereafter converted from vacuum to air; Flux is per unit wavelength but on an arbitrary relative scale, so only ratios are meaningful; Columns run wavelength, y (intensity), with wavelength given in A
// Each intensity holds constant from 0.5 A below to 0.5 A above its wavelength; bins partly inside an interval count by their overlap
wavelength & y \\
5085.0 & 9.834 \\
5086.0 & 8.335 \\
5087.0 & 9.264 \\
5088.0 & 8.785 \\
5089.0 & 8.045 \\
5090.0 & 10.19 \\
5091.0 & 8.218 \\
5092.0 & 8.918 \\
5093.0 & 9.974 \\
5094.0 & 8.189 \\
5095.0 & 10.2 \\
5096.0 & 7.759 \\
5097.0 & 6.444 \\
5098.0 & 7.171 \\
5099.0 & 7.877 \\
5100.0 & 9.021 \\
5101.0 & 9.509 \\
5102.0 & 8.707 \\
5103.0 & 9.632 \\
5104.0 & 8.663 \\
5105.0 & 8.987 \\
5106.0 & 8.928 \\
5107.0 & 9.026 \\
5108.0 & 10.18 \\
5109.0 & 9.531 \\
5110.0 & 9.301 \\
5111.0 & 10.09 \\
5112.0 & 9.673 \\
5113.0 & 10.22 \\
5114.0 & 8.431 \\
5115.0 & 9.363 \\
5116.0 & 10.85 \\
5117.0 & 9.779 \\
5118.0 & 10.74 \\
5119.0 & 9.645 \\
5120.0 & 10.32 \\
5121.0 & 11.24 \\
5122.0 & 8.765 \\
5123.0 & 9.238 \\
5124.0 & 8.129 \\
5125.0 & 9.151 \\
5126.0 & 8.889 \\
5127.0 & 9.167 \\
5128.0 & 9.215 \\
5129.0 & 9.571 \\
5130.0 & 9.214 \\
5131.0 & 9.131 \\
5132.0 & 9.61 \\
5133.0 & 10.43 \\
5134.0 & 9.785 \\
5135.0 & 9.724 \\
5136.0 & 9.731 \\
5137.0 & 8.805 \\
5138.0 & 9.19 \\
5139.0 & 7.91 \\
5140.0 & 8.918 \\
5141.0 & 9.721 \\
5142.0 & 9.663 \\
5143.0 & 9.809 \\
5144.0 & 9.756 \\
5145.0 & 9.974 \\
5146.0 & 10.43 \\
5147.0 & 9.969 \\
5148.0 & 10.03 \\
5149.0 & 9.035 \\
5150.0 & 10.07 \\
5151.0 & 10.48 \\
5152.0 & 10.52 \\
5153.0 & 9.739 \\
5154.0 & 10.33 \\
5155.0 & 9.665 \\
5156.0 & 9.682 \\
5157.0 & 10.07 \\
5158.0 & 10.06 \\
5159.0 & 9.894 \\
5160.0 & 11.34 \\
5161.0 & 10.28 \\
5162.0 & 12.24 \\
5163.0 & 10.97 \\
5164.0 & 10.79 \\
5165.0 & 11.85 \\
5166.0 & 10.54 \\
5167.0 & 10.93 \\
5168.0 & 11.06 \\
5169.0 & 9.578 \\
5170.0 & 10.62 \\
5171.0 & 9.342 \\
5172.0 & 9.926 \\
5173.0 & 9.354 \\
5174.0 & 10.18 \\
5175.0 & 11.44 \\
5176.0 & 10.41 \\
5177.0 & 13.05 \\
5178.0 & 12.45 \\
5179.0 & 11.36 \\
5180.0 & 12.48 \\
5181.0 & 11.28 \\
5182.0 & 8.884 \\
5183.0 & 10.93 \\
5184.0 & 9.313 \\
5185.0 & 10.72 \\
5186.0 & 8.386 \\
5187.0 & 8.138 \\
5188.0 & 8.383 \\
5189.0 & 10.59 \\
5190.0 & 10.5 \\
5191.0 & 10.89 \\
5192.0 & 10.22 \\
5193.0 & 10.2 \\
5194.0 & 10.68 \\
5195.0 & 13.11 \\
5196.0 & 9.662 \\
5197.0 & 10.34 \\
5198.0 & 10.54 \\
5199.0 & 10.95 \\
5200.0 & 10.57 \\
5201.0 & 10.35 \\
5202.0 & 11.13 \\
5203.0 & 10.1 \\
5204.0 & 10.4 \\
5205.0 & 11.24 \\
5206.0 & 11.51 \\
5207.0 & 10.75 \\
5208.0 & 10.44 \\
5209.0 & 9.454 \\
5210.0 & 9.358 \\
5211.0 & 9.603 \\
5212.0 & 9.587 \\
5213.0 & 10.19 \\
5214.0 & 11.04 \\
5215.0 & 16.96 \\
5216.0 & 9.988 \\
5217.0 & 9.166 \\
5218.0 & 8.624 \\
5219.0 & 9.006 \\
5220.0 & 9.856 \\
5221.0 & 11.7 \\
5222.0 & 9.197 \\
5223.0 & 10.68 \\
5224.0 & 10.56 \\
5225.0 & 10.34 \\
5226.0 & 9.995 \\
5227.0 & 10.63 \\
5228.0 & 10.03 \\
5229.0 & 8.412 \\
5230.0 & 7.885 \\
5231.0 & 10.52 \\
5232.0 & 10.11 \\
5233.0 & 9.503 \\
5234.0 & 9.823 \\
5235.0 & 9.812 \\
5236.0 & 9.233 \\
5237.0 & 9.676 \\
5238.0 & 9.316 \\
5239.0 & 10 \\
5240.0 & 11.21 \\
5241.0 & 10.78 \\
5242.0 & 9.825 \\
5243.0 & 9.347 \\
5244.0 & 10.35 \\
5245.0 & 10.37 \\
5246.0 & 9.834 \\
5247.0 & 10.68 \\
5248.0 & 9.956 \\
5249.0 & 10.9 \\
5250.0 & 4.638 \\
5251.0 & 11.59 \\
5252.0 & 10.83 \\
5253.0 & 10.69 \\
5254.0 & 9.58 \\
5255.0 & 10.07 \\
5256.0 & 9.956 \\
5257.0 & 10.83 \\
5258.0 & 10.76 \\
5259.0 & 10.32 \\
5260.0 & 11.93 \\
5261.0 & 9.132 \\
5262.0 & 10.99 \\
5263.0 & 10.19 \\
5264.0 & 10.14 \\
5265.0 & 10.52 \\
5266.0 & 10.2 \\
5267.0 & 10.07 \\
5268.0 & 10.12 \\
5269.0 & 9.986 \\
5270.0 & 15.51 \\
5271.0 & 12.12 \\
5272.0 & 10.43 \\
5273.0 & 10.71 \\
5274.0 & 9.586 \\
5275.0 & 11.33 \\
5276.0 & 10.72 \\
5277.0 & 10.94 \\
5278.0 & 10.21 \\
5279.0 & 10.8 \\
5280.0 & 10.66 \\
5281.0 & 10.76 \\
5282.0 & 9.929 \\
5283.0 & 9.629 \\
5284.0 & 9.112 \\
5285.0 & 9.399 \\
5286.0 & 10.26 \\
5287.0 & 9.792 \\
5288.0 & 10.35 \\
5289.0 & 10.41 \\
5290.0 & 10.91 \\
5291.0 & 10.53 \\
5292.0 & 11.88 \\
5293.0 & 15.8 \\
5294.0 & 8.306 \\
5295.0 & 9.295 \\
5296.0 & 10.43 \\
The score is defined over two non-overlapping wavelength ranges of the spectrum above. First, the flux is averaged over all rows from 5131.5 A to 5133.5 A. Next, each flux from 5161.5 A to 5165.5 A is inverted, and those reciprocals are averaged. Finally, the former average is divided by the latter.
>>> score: 115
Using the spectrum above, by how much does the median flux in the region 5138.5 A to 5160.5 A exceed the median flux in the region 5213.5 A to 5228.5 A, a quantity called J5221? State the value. -0.10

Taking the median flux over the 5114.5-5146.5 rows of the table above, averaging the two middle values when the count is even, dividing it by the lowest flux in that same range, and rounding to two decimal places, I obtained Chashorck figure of 1.22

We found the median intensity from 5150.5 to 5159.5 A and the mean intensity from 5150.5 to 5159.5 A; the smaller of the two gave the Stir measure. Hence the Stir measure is 10.0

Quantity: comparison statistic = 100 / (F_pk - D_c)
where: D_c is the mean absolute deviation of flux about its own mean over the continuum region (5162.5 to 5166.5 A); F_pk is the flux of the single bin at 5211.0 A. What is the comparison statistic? 10.9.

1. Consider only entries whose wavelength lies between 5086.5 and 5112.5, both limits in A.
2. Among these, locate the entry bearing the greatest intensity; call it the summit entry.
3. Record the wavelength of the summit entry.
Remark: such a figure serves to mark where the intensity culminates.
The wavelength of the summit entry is 5095.0 A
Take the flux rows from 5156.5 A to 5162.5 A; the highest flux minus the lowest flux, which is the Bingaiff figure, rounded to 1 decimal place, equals 2.3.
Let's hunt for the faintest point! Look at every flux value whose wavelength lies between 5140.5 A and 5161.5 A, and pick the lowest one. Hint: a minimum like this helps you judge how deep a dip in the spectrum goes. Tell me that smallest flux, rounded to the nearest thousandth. 9.035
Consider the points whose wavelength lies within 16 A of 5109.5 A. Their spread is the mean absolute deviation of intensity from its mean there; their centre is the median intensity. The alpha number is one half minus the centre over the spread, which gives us -11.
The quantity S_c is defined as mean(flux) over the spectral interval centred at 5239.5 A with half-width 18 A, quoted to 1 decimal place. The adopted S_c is 9.9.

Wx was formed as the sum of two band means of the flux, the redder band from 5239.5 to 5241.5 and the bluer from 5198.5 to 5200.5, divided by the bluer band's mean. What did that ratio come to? 2.02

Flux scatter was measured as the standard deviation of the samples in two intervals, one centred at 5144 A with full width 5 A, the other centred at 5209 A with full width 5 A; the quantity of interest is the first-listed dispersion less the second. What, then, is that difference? -0.3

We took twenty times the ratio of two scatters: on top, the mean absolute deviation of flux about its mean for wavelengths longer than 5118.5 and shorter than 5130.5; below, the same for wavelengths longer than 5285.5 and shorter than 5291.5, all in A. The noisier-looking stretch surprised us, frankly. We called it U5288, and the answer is 45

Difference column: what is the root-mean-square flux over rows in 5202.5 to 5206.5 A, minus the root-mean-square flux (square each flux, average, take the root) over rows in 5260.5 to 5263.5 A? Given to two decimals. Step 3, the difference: 0.70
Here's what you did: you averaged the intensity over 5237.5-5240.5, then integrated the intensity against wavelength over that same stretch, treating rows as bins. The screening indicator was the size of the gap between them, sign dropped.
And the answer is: 20.4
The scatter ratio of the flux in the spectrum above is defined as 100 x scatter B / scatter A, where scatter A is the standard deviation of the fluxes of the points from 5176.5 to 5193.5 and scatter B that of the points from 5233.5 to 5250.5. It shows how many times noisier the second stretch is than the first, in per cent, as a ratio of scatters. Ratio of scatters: 98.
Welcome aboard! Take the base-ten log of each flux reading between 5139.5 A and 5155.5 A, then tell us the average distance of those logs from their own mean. 0.015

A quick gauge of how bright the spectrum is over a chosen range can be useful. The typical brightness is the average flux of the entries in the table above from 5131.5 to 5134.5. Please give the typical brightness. 9.9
